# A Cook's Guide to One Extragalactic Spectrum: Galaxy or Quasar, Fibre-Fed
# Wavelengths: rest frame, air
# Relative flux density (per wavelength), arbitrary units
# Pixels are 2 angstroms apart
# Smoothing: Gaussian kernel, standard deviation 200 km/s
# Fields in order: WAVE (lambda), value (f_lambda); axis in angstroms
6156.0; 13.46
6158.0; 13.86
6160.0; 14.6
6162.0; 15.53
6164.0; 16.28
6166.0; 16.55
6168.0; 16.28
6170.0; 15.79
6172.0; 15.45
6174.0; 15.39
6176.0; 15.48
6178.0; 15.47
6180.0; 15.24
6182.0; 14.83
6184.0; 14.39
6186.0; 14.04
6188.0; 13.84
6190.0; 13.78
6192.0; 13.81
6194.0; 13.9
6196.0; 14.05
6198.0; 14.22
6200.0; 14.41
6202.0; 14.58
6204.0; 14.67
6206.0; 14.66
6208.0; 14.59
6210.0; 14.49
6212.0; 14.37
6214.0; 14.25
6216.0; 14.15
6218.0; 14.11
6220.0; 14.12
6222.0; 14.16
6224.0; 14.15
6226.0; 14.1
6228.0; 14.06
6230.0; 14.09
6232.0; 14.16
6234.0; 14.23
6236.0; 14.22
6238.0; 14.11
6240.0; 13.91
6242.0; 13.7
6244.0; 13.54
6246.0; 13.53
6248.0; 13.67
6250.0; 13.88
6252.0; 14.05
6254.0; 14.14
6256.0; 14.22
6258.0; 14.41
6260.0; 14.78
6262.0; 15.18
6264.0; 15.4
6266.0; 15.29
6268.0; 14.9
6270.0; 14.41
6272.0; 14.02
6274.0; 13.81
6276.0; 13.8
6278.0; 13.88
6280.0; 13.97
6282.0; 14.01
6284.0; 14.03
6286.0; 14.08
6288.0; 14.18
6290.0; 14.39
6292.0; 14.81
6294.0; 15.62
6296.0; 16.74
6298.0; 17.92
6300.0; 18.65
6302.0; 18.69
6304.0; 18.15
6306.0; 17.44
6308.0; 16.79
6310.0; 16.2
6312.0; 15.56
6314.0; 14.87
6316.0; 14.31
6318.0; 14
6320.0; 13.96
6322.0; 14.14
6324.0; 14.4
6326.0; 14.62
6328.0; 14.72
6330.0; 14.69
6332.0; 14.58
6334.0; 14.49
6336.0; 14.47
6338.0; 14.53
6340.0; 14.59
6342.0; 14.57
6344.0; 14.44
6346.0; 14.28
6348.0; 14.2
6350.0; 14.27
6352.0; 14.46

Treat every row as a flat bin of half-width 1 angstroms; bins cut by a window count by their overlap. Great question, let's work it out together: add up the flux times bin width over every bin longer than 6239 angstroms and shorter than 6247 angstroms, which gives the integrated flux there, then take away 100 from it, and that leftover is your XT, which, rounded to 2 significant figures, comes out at 9.4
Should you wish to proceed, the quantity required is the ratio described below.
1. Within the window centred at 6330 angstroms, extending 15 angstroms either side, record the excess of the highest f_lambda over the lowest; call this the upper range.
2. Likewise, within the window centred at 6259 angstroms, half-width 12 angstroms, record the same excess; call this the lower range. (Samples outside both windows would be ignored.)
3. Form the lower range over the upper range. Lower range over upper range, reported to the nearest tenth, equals 2.3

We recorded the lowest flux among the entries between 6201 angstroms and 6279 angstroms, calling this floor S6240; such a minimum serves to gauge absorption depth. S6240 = 13.53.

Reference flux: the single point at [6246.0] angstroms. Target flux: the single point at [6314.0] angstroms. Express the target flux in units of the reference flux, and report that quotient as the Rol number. 1.10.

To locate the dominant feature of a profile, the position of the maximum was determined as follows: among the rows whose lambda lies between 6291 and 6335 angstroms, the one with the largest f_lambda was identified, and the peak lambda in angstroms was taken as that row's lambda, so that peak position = 6302.0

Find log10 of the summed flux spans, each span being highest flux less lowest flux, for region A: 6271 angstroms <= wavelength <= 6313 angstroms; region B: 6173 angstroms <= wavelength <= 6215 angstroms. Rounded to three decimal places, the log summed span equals 0.819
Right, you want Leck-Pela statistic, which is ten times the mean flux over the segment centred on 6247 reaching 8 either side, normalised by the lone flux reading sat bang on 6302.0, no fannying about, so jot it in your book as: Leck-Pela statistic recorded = 7.4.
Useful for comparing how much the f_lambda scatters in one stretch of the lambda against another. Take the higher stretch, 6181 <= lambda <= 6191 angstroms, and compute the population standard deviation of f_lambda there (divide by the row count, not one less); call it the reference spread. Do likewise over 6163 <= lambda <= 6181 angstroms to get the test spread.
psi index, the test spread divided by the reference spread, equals 1.2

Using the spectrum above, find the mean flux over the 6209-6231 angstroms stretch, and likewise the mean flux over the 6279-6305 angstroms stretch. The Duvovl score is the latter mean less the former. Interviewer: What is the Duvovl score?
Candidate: 1.6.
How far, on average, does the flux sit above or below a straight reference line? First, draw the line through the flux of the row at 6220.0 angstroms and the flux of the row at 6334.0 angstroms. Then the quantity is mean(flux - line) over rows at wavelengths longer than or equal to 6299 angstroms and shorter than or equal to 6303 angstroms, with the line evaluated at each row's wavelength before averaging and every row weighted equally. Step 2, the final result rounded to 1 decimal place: 4.3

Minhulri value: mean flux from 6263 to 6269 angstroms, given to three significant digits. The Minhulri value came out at 15.2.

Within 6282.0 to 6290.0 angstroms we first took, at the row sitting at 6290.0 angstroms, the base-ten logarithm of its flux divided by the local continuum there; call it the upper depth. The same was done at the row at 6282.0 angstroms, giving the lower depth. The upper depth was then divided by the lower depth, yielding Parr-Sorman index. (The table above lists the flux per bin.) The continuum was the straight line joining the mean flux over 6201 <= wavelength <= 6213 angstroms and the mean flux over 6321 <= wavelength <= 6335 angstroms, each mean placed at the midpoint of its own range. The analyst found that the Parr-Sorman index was 0.27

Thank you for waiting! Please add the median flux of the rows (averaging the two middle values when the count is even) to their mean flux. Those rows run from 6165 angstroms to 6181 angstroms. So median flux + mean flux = 31.2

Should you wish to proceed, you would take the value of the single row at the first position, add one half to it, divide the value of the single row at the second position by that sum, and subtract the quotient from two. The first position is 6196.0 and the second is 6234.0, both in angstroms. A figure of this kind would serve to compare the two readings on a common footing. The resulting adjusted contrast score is 1.02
